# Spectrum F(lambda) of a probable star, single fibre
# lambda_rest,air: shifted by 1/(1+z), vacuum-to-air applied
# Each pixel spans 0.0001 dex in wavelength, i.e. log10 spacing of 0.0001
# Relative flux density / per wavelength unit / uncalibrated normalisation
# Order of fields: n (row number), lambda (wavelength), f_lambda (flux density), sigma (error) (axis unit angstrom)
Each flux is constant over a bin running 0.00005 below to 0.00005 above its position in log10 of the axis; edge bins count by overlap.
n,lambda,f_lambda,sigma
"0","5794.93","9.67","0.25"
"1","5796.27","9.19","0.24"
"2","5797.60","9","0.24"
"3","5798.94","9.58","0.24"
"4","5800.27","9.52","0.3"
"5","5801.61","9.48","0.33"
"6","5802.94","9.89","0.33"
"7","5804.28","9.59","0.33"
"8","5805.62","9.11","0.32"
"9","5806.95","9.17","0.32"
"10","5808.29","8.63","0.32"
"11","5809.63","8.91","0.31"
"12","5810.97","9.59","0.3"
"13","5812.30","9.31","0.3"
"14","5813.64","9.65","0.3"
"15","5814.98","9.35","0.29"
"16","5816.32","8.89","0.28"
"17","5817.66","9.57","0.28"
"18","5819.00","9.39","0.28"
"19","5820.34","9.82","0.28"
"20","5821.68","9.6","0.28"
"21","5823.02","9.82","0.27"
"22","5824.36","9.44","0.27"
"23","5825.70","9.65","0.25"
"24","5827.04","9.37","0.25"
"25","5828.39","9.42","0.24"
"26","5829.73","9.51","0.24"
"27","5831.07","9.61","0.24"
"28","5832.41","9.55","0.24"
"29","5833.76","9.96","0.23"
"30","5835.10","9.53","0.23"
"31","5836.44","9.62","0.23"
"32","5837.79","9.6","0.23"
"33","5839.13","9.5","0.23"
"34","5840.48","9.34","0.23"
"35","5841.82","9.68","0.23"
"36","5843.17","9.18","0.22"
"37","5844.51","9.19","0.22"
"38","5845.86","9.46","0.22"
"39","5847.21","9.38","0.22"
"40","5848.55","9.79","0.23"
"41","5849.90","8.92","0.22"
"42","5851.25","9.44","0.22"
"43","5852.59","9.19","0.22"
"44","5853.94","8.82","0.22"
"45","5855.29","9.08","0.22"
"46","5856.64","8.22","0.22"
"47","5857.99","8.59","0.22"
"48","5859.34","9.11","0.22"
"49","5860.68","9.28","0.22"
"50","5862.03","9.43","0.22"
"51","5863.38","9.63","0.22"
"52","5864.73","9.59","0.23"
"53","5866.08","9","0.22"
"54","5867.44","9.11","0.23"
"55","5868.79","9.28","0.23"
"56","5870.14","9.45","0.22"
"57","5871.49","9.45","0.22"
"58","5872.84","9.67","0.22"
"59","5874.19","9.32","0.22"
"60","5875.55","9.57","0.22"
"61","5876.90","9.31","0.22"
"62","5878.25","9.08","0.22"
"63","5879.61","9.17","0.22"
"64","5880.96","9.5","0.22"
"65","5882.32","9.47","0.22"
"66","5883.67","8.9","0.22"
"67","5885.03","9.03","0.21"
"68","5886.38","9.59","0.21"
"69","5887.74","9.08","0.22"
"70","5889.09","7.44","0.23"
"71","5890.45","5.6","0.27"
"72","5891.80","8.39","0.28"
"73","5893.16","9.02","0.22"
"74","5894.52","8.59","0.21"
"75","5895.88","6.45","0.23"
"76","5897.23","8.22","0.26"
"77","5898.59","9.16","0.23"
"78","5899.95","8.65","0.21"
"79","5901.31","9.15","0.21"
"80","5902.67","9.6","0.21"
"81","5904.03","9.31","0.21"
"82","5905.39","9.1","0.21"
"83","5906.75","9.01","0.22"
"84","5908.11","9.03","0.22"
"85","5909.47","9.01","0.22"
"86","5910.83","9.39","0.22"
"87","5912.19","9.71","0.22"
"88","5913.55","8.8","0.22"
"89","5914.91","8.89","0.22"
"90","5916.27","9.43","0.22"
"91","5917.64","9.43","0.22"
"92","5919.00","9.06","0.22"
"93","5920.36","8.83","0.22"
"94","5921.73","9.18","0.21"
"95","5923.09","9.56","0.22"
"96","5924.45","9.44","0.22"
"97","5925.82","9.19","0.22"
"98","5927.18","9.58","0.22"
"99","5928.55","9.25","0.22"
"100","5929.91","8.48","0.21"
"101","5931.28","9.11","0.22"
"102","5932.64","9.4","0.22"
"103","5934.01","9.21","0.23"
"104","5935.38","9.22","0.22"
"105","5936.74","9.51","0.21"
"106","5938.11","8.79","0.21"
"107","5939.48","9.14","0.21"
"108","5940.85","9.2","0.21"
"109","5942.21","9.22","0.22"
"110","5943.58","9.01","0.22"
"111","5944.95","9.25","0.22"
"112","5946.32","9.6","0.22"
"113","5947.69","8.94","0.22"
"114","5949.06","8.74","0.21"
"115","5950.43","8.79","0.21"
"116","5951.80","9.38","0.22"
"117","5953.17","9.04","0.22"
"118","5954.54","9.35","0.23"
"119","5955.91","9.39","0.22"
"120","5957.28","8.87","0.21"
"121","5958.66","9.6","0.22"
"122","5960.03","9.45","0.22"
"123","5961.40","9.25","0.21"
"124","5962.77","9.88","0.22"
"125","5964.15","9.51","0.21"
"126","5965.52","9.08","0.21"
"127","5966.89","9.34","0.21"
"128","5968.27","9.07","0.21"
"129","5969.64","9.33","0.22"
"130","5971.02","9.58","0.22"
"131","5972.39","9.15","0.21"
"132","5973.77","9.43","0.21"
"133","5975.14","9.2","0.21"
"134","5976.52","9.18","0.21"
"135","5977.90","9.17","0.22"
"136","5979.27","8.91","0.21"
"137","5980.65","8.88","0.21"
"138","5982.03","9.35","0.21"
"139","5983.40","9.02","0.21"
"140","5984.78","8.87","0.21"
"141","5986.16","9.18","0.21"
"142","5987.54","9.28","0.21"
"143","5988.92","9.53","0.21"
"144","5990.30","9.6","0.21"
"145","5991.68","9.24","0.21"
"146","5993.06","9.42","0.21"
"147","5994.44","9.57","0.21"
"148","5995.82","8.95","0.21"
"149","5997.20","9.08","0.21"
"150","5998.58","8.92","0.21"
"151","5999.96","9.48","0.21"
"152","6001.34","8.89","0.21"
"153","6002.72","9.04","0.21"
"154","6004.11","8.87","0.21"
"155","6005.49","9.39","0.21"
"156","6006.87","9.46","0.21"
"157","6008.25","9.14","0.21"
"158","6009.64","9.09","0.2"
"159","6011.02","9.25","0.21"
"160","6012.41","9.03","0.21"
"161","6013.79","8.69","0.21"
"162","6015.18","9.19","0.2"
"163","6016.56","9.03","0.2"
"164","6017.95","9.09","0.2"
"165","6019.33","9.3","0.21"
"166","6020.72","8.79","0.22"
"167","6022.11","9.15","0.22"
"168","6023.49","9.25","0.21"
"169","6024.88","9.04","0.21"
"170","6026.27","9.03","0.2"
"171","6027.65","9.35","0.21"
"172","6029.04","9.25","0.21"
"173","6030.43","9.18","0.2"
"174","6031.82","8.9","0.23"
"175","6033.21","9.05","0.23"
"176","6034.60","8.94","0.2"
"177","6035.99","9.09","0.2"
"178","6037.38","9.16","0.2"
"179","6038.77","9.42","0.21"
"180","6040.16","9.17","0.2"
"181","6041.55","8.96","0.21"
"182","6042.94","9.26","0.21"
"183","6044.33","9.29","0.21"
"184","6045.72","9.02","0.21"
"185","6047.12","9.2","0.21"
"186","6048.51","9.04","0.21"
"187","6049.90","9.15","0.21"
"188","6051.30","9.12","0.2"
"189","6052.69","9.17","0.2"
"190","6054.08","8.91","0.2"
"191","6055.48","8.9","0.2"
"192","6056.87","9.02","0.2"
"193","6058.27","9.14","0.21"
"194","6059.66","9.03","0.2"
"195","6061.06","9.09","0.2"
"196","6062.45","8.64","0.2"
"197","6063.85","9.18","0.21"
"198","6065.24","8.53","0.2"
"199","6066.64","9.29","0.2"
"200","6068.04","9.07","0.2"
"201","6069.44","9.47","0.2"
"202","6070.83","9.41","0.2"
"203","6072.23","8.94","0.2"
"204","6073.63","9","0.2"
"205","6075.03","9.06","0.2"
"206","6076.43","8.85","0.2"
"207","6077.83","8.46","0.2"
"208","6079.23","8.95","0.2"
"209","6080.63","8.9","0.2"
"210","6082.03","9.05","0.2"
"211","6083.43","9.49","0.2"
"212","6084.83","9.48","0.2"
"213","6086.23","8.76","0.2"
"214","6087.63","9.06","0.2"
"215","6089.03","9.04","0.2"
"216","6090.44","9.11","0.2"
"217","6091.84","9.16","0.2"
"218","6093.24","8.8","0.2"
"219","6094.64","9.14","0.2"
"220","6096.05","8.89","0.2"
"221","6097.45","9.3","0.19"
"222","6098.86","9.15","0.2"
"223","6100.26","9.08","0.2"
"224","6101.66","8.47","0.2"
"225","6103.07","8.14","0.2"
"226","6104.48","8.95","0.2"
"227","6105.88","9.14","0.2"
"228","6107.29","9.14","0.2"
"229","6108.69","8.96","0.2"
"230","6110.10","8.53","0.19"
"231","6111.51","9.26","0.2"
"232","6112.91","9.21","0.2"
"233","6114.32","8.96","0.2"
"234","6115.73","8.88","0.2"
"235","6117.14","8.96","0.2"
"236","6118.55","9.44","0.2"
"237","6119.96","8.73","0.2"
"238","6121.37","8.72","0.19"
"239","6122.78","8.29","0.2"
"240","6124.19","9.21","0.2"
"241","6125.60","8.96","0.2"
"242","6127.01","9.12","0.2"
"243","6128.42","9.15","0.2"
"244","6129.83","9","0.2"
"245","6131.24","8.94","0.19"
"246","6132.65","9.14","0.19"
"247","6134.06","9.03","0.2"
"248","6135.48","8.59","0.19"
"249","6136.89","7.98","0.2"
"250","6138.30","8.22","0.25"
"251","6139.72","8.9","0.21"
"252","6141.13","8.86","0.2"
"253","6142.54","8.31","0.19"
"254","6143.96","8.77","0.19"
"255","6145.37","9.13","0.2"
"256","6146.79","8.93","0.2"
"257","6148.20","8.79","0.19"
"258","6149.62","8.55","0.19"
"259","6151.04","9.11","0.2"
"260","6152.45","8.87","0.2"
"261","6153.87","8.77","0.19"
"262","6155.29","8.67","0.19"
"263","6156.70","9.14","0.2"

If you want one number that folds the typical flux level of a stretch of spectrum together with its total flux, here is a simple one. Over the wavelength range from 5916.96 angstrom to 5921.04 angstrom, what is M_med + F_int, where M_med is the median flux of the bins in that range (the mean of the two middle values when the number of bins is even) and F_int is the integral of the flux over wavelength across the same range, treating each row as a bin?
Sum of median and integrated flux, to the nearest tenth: 46.3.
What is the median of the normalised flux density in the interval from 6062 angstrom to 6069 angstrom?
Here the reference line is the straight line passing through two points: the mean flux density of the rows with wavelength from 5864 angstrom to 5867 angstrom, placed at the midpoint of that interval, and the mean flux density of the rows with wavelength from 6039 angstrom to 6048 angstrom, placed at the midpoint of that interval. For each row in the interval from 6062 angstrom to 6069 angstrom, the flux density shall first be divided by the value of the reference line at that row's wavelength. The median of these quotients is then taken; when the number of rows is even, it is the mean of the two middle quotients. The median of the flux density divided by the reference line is 0.99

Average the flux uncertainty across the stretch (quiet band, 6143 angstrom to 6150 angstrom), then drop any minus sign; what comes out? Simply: 0.194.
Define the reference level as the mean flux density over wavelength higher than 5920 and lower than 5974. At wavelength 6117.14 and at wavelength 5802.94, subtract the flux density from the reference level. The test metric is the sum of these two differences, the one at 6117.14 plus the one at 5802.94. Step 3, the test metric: -0.4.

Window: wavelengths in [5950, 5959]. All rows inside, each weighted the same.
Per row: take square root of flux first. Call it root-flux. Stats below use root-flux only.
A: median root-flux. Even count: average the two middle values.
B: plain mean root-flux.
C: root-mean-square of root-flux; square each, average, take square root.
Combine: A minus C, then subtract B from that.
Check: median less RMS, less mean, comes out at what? -3.01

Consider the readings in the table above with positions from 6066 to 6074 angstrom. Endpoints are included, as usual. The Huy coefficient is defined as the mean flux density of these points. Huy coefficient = 9.20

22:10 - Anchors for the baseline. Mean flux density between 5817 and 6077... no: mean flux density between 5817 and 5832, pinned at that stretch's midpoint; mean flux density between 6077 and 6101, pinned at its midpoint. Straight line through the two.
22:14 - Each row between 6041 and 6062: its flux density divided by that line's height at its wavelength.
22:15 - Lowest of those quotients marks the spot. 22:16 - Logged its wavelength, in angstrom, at 6055.48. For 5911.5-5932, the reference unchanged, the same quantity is 5929.91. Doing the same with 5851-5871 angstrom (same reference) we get 5856.64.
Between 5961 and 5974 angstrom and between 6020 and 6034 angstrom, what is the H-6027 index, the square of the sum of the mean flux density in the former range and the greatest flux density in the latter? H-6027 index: 350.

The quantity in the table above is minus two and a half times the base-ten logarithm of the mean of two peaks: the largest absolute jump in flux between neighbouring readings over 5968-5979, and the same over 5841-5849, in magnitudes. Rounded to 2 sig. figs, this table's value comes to 0.83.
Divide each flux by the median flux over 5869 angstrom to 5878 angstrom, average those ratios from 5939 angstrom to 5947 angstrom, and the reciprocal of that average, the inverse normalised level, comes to 1.023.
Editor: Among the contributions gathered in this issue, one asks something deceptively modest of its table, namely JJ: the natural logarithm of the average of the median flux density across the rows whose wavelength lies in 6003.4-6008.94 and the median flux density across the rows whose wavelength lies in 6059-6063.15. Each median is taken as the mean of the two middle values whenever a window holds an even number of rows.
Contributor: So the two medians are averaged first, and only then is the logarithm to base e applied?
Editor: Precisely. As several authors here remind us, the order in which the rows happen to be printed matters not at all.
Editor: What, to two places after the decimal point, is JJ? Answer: 2.21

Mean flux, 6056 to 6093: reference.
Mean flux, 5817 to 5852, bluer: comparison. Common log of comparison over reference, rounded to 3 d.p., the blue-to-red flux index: 0.022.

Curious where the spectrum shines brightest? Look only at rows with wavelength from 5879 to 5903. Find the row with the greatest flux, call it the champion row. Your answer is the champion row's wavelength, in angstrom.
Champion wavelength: 5902.67 angstrom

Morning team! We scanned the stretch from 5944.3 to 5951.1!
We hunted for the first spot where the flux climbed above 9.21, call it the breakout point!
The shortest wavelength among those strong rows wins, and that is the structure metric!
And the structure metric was 5944.95 angstrom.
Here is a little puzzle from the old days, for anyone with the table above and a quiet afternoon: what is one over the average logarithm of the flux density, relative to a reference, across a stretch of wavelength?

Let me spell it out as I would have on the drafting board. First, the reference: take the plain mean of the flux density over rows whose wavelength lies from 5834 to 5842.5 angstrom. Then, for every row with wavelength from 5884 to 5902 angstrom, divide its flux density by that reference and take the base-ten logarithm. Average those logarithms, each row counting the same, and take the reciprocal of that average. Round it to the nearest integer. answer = -16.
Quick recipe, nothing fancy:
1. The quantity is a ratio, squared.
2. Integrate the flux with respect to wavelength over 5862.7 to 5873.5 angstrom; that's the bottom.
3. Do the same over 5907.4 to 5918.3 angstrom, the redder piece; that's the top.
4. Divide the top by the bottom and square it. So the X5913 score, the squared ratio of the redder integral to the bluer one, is 0.98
